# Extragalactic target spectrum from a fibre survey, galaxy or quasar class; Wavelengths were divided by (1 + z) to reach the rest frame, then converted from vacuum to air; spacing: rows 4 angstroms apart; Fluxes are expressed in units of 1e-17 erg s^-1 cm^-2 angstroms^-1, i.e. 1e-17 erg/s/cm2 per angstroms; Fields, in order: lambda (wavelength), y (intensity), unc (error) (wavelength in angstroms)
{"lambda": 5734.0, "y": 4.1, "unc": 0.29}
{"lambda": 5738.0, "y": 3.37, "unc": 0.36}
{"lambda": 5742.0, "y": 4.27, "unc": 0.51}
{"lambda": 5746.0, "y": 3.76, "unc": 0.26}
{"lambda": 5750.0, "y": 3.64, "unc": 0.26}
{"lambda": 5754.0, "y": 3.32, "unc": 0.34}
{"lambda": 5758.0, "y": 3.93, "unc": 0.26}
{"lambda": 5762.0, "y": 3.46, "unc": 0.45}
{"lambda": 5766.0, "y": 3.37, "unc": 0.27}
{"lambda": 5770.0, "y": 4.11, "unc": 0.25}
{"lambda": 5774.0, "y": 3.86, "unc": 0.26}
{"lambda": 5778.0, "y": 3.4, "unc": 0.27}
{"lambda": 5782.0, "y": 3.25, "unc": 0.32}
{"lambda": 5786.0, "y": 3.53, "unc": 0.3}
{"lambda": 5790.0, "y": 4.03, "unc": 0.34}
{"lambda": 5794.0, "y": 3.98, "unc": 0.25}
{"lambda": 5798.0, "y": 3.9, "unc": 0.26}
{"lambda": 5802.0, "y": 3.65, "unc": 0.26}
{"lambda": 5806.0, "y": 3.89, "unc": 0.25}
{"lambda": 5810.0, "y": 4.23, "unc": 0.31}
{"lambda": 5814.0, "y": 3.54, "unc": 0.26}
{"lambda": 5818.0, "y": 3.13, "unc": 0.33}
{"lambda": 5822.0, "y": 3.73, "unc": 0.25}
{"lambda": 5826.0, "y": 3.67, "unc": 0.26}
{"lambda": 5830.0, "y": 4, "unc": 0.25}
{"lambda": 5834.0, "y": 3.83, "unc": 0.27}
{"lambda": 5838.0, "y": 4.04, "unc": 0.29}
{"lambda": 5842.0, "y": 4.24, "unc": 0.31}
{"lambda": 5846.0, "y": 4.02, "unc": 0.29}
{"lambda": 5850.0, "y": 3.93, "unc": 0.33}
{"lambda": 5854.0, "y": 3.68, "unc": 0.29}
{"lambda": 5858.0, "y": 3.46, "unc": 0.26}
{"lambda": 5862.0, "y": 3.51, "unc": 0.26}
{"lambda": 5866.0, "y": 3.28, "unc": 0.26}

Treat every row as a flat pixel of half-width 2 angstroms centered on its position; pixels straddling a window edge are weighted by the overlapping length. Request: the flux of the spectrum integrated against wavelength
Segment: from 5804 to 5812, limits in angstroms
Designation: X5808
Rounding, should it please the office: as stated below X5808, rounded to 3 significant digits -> 32.5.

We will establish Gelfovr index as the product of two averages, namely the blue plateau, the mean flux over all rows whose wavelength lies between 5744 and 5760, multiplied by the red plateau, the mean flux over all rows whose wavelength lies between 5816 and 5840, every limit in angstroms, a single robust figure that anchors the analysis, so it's 13.7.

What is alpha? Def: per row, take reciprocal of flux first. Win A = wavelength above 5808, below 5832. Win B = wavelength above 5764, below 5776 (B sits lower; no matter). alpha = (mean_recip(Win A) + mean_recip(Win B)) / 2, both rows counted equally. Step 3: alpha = 0.269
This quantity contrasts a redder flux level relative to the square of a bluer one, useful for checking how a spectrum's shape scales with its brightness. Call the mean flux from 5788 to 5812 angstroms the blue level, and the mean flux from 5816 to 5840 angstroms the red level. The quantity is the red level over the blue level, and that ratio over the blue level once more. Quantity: 0.240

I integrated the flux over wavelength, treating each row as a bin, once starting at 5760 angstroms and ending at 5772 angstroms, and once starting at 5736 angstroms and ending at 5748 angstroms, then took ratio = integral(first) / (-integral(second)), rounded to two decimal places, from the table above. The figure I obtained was -0.96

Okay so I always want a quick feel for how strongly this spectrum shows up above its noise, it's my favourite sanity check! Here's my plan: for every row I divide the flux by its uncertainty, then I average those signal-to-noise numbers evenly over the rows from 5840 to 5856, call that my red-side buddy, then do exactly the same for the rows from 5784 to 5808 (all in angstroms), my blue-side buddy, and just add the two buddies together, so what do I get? 27.1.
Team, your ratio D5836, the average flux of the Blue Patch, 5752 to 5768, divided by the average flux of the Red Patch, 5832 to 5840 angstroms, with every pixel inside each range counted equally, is 0.89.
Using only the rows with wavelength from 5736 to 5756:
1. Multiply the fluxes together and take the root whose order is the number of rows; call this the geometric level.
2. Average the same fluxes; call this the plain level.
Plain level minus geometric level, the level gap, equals 0.015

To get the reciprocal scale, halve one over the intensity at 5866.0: 0.152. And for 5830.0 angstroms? 0.125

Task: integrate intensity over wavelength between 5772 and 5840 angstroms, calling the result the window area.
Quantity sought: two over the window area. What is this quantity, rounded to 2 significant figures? 0.0079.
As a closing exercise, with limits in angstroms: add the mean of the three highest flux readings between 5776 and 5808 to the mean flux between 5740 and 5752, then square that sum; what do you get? 61.8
